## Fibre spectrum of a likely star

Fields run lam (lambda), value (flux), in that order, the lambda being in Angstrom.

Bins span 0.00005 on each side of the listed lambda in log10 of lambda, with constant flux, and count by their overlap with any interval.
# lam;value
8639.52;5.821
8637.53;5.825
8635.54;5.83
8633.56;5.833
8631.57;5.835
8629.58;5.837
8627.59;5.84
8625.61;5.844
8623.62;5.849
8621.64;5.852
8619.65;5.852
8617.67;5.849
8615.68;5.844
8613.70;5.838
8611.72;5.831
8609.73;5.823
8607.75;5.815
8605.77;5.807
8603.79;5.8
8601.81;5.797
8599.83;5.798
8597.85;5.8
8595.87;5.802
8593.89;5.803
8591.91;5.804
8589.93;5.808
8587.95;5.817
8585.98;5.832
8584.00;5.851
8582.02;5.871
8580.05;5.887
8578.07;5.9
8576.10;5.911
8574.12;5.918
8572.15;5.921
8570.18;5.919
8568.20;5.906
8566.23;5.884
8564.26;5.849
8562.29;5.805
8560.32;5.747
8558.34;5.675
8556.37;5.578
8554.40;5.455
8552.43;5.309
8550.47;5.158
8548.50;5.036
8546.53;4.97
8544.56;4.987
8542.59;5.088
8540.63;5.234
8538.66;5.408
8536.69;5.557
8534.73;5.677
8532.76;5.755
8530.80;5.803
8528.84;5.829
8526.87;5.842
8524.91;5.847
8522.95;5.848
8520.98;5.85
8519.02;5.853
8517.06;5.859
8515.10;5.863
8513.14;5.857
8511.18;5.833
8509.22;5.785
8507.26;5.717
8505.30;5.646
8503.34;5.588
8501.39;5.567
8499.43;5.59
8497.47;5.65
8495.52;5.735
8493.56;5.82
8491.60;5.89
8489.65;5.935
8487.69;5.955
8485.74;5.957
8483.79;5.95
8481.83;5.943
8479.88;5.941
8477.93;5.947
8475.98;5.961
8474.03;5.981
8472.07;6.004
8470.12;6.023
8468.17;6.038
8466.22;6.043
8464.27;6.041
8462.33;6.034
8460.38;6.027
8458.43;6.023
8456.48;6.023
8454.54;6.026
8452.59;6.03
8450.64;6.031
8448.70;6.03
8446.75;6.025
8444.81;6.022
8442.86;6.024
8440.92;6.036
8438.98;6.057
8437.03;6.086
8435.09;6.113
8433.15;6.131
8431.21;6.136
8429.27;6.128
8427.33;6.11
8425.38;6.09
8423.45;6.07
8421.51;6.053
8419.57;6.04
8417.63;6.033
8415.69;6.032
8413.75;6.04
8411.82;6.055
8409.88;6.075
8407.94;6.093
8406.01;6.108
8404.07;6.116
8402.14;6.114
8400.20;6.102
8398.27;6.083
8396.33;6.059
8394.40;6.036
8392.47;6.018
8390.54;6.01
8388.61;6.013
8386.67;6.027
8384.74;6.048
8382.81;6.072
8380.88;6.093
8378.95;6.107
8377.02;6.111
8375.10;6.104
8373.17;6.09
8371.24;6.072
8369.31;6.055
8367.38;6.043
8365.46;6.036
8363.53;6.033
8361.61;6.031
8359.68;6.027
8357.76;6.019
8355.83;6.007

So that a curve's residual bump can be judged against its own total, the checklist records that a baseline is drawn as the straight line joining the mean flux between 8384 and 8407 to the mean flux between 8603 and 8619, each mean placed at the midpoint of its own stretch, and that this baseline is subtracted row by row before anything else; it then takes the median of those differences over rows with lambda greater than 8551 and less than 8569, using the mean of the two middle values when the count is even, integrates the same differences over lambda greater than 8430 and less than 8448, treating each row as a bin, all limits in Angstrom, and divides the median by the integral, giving -0.14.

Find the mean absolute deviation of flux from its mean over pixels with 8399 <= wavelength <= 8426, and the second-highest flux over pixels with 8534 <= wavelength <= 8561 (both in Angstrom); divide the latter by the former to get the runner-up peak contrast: 212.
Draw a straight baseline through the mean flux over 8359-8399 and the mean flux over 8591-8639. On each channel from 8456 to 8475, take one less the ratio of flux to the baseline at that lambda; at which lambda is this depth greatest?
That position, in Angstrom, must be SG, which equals 8474.03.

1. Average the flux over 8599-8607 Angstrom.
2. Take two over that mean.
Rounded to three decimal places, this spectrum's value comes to 0.345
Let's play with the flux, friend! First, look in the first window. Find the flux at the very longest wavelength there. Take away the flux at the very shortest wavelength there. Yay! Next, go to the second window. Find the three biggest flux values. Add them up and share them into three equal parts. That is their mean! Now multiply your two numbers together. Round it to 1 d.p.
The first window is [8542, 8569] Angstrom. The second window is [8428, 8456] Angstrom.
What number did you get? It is 5.0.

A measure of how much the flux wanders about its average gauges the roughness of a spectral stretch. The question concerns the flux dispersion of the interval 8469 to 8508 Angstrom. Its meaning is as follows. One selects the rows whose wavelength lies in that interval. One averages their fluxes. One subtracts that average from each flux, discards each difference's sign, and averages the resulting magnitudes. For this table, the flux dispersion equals 0.141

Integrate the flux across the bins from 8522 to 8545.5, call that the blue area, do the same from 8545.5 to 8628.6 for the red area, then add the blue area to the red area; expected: 609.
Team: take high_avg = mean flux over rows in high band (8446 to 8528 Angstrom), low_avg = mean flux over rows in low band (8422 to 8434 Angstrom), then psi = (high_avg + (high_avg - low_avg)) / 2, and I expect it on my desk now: 2.84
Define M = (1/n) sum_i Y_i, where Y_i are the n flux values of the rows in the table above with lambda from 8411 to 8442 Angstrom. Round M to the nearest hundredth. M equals 6.08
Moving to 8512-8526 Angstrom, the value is 5.85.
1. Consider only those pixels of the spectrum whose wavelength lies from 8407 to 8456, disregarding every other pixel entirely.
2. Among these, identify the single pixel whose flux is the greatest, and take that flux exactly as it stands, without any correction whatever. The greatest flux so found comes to 6.136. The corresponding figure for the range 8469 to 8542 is 6.023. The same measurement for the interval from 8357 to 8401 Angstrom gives 6.111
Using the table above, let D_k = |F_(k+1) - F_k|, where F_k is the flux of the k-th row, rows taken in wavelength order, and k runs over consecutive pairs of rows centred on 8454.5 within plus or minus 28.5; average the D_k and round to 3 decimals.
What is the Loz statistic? 0.010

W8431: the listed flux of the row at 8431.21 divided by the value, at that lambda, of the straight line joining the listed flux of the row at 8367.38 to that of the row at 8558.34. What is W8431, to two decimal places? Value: 1.04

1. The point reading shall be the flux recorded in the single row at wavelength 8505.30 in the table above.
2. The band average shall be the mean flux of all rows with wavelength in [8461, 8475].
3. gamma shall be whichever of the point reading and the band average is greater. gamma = 6.02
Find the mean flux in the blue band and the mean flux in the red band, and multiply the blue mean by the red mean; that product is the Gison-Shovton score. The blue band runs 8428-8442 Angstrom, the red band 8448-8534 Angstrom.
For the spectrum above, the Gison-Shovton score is 35.9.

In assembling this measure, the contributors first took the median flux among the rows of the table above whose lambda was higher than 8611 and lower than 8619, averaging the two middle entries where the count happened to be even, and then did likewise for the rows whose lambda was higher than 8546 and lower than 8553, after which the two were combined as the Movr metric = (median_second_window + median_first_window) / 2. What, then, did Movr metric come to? 5.47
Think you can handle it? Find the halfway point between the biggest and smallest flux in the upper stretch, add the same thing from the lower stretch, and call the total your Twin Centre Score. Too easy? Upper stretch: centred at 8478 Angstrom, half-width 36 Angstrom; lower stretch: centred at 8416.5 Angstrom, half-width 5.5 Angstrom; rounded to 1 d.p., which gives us 11.8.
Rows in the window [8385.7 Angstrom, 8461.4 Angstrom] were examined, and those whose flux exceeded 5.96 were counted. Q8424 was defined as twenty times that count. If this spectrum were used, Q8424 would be 780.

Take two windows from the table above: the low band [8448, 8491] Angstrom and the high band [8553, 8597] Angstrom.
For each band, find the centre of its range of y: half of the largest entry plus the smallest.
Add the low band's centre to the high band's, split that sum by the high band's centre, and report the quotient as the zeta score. 2.05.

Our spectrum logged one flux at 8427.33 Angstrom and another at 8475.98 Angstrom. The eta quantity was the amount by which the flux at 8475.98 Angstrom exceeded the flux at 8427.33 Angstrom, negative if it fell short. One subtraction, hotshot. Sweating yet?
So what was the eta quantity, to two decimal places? -0.15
